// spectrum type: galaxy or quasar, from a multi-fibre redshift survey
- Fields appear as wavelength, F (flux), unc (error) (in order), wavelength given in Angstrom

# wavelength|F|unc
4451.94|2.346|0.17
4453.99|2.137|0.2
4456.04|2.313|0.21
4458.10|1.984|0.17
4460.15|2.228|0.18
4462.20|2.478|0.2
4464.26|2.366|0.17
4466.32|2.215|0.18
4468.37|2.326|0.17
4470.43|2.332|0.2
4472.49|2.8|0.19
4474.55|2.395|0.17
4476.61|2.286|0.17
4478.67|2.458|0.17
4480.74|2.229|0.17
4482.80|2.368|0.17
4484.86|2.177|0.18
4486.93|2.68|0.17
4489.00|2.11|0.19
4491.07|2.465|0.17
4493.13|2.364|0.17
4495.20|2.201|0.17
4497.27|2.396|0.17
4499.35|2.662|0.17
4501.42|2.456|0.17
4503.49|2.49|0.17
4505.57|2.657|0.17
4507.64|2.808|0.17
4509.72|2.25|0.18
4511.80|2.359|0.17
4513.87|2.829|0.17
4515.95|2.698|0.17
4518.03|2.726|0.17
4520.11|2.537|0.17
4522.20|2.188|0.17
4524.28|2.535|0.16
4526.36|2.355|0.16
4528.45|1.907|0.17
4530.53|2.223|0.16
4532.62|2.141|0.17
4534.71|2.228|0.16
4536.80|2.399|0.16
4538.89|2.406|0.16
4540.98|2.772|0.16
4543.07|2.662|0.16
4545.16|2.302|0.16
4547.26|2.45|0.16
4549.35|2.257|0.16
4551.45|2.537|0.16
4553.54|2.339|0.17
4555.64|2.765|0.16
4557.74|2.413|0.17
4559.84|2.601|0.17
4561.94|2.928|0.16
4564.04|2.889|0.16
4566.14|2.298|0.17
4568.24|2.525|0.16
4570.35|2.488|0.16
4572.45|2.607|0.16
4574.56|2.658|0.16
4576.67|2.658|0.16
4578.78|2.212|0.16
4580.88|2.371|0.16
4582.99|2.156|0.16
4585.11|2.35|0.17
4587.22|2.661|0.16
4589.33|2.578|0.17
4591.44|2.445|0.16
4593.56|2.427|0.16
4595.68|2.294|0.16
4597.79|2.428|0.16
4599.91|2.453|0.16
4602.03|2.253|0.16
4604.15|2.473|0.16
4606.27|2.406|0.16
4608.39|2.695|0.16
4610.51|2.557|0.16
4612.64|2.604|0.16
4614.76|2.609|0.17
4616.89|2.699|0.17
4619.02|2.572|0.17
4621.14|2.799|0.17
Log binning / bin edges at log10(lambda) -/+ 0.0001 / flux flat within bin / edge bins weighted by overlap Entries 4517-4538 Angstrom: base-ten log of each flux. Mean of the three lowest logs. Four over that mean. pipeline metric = 12.6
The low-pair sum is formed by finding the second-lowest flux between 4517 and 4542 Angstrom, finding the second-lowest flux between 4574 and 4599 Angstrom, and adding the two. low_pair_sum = 4.35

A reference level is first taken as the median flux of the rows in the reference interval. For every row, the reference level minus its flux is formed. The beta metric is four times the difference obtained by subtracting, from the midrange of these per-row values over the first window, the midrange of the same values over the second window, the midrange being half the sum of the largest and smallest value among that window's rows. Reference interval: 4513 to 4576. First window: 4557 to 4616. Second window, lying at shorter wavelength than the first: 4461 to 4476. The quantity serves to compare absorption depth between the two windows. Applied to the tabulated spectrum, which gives -0.1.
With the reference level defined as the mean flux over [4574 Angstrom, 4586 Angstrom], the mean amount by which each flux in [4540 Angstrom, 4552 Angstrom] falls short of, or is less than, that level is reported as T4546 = -0.10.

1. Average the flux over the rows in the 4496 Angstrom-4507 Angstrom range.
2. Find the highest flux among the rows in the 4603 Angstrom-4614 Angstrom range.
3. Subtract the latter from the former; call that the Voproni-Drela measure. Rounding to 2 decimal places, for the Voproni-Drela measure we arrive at -0.16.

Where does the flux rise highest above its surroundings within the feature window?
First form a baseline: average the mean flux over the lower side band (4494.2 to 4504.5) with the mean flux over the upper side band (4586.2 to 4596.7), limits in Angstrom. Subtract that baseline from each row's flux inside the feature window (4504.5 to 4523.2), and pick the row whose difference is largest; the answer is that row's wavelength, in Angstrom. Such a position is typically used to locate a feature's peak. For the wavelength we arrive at 4513.87 Angstrom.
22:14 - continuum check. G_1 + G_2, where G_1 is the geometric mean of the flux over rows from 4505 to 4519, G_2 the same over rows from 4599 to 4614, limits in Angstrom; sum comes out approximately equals 5.10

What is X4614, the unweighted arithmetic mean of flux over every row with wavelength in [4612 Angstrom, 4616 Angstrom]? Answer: 2.61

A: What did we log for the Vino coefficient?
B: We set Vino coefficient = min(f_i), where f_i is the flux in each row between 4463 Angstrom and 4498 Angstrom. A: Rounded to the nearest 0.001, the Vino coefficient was 2.110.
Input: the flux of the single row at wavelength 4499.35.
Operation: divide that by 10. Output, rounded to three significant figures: 0.266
